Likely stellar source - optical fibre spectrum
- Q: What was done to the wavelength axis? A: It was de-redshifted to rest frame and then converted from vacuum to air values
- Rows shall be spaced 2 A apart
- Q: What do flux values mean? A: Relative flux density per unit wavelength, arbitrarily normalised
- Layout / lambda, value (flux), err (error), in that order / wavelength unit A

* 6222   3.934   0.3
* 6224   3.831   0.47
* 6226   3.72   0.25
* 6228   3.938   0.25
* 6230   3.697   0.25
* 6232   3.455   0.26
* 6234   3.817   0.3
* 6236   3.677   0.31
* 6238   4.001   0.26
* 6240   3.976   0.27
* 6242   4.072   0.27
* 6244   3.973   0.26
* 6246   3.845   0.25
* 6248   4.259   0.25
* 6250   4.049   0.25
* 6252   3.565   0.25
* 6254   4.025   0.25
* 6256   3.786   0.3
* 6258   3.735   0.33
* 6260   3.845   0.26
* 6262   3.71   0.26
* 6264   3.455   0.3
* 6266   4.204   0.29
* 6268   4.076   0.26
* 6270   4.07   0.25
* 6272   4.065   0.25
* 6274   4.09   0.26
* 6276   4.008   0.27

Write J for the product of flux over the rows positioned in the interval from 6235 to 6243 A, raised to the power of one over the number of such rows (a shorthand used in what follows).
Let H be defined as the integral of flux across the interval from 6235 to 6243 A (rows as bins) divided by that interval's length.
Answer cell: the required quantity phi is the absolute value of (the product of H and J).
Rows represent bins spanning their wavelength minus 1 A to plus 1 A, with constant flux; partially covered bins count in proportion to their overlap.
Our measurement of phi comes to 15.4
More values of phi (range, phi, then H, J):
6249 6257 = 14.9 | 3.86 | 3.85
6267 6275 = 16.6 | 4.08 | 4.08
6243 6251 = 16.2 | 4.03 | 4.03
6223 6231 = 14.4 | 3.80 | 3.80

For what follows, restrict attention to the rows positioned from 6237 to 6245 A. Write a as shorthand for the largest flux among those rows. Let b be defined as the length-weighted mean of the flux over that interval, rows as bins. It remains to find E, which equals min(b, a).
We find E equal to 4.01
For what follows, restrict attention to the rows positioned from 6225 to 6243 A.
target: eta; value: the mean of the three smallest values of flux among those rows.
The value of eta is 3.61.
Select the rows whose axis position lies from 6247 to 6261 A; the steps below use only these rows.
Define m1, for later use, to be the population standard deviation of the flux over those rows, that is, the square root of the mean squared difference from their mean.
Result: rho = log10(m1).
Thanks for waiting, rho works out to -0.67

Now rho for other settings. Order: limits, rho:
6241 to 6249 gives -0.82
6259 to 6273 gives -0.61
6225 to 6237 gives -0.83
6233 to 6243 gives -0.85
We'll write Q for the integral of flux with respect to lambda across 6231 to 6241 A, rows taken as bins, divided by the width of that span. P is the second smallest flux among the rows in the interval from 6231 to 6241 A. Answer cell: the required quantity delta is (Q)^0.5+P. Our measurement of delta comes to 5.62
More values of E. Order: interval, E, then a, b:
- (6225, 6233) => 3.70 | 3.938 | 3.70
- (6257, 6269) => 3.84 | 4.204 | 3.84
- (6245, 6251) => 4.05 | 4.259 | 4.05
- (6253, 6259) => 3.85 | 4.025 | 3.85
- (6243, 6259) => 3.90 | 4.259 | 3.90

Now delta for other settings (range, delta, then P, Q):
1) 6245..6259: 5.71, 3.735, 3.89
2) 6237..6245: 5.98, 3.976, 4.01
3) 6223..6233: 5.63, 3.697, 3.73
